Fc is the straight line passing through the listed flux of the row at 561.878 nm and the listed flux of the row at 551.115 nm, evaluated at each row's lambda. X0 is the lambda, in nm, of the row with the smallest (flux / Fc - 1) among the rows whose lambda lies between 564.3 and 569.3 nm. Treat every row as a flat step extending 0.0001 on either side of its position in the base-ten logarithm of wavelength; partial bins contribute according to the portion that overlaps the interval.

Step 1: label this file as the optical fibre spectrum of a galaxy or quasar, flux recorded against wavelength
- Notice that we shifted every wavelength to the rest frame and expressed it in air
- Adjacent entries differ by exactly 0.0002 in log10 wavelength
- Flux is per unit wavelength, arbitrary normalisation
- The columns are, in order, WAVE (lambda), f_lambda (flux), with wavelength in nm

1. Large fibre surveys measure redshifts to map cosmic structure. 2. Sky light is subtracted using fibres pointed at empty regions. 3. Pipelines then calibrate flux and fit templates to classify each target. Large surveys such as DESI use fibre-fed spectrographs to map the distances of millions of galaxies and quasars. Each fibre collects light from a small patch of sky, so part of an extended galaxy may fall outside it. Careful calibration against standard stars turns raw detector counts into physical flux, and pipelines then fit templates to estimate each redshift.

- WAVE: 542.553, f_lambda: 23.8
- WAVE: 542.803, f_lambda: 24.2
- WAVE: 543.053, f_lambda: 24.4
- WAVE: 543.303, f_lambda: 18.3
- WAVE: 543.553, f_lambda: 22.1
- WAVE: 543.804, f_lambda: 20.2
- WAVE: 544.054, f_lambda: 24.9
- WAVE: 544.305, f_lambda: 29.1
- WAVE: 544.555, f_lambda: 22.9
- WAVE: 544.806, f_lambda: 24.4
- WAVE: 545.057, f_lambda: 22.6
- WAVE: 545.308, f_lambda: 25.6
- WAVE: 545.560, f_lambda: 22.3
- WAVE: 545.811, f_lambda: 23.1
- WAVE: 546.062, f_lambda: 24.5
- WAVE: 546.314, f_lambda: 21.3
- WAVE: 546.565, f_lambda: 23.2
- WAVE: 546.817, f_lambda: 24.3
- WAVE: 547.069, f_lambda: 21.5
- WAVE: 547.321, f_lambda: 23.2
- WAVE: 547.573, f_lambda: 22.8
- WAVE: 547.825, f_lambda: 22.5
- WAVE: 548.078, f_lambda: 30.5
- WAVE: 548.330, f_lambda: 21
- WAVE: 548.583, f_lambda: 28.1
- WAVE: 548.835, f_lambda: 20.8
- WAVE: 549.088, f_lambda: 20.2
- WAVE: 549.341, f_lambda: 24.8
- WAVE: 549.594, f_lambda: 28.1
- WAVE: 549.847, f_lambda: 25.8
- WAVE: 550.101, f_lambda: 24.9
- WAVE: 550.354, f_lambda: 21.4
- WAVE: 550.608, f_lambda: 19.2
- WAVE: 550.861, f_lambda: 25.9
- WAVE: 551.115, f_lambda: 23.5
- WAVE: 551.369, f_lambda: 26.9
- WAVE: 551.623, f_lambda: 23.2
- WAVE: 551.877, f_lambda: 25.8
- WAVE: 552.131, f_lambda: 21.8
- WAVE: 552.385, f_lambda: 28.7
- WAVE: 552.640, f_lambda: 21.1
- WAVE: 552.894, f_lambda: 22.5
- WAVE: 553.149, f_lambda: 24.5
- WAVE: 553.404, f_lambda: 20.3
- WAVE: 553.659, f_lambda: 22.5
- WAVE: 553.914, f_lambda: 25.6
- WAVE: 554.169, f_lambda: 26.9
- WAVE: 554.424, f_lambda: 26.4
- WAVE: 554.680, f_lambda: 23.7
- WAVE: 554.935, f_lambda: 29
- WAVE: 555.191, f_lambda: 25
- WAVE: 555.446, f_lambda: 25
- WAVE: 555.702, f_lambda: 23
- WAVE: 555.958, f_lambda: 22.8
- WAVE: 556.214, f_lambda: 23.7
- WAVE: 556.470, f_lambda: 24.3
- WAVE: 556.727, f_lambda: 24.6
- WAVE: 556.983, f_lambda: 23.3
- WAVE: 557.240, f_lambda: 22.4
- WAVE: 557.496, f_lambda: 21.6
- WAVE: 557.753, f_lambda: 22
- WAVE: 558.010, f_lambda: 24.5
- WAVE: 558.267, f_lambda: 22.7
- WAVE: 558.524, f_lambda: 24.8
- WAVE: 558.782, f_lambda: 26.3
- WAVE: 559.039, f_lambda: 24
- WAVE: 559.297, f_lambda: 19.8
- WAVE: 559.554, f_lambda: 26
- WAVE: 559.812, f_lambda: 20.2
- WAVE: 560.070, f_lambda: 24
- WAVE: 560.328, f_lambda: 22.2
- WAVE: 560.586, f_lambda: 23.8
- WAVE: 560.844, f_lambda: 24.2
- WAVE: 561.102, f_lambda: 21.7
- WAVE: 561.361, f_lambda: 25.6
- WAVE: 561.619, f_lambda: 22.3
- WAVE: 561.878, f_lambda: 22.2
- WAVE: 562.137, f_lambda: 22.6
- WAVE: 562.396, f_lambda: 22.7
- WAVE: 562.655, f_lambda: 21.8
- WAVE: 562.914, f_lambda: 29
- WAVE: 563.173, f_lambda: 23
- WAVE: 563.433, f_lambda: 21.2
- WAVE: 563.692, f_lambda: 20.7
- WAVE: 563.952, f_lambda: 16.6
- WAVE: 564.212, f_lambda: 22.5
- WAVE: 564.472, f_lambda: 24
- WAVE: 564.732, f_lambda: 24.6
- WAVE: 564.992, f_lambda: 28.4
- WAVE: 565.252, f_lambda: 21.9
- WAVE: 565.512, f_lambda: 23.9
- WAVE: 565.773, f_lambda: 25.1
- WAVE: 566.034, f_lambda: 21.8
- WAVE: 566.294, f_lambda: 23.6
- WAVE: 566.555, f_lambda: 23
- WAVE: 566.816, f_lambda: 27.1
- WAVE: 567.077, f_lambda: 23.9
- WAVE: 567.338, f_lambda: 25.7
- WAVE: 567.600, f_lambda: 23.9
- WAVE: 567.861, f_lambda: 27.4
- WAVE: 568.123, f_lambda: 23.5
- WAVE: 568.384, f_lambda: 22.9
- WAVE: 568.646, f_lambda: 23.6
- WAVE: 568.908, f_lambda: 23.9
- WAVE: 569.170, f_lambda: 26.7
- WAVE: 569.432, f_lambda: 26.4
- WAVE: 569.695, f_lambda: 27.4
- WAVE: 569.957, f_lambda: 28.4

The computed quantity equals 566.034 nm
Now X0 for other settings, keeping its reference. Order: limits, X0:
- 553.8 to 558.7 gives 557.496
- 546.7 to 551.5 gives 550.608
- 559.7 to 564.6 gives 563.952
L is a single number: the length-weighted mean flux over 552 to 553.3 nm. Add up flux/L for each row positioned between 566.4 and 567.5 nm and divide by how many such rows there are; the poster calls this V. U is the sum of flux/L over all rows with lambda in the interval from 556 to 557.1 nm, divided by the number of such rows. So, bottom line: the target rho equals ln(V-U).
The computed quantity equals -3.2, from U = 1.01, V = 1.05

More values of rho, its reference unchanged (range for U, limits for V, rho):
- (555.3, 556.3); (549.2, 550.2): -2.3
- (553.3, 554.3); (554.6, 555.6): -2.5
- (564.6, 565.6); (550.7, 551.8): -4.9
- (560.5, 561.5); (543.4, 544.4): -4.6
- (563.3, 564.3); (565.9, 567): -1.9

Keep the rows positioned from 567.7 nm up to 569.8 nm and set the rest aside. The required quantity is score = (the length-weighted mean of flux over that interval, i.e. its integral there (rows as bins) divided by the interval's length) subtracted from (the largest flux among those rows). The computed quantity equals 2.2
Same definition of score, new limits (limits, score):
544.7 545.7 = 1.9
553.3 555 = 4.2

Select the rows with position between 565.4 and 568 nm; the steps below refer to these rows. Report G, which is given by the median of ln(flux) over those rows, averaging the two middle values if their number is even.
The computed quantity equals 3.17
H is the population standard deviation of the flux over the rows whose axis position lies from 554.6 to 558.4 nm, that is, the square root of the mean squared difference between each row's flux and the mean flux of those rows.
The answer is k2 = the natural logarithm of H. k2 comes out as 0.54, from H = 1.7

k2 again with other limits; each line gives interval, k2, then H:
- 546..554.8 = 0.98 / 2.7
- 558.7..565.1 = 0.96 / 2.6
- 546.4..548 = -0.17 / 0.8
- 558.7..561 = 0.76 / 2.1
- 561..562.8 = 0.21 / 1.2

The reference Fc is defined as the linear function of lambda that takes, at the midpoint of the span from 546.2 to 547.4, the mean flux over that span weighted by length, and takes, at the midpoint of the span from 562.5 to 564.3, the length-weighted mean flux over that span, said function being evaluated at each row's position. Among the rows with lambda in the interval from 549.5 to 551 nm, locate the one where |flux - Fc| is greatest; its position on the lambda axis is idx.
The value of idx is 549.594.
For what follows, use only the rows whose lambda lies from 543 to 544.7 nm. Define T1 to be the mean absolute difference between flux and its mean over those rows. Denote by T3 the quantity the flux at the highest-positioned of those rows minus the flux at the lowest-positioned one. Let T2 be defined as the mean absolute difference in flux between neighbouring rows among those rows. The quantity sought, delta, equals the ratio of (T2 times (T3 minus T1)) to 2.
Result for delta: -9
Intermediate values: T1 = 2.6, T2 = 4.5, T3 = -1.5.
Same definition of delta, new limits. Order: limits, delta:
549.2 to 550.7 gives -10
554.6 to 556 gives -3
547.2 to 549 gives -15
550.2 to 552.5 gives 10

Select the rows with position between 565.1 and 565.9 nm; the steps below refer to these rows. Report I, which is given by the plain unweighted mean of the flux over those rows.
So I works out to 23.6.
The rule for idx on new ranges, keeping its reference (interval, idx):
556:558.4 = 556.727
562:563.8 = 562.914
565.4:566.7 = 565.773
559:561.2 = 559.554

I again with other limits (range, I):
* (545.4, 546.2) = 23.3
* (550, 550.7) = 21.8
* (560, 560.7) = 23.3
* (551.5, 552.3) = 23.6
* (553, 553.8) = 22.4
